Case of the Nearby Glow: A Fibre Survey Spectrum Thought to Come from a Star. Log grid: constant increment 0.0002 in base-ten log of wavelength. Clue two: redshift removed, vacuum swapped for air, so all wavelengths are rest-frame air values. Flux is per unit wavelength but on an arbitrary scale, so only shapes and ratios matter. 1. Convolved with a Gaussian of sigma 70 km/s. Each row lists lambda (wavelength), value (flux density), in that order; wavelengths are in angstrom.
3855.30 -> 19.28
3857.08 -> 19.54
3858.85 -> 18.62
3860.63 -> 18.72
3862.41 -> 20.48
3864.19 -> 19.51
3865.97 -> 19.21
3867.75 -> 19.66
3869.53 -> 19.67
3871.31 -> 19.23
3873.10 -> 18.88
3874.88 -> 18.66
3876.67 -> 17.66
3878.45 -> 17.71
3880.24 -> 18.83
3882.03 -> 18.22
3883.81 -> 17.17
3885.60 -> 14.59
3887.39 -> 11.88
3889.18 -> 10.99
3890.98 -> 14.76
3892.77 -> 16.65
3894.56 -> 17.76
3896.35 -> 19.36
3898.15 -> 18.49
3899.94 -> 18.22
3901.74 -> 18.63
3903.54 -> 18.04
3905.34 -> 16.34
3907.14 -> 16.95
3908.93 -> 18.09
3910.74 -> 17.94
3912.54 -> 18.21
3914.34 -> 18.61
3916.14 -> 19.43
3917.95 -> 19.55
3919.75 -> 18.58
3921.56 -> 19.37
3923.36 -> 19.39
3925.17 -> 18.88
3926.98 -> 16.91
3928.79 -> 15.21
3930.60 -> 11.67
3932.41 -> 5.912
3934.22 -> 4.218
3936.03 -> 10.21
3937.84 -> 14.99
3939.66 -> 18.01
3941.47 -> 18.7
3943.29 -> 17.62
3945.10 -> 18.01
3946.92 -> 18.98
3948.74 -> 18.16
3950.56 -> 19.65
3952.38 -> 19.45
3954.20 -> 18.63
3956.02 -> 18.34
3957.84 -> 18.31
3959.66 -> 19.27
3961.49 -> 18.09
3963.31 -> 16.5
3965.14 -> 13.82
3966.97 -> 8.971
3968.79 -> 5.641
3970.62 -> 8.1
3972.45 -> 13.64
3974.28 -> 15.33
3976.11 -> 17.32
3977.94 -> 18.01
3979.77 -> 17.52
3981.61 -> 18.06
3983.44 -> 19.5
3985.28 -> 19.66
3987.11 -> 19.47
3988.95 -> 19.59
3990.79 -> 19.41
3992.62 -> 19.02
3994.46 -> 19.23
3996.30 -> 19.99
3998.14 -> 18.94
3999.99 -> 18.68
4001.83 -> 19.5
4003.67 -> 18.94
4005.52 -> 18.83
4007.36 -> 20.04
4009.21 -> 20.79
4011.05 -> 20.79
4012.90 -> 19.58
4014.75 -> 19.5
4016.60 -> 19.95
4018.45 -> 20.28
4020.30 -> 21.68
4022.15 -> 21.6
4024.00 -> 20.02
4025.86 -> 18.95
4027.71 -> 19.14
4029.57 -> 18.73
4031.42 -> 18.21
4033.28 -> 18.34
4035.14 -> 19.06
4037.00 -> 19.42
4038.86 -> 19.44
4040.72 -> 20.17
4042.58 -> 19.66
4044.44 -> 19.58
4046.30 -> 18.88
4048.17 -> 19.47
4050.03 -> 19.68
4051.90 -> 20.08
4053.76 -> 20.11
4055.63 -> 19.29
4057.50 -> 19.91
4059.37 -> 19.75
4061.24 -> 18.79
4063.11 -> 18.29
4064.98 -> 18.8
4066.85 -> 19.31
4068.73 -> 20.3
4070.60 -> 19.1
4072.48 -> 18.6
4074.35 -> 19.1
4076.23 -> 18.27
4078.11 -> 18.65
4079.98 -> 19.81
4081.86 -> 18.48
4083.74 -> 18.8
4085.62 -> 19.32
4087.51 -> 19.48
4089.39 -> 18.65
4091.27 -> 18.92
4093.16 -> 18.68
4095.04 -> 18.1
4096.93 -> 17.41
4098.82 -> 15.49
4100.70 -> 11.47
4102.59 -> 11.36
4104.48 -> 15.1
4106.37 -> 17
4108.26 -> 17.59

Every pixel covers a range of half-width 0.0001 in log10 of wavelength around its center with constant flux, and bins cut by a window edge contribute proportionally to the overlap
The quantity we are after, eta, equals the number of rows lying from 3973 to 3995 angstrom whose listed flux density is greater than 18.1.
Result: 7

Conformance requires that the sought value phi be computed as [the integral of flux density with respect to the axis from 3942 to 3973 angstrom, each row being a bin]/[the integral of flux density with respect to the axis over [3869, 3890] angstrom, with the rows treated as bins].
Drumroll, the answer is 1.4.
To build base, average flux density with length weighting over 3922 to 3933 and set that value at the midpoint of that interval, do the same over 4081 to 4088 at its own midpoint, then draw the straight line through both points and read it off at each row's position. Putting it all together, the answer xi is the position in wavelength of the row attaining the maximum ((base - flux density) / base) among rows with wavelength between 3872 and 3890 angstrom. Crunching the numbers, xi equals 3889.18 angstrom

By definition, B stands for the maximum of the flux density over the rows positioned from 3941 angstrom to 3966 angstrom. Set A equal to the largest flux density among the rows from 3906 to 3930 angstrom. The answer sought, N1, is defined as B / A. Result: 1.01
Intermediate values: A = 19.55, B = 19.65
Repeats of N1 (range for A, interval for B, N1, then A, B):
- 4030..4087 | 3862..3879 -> 1.01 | 20.3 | 20.48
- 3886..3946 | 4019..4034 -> 1.11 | 19.55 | 21.68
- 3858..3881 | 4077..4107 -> 0.97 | 20.48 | 19.81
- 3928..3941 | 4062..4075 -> 1.13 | 18.01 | 20.3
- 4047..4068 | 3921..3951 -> 0.98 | 20.11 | 19.65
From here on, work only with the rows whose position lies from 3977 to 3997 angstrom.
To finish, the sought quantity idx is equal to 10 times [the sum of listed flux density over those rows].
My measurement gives 2095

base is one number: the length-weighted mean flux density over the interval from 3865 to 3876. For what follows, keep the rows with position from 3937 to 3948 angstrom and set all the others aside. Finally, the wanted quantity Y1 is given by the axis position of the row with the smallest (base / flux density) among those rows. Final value 3946.92 angstrom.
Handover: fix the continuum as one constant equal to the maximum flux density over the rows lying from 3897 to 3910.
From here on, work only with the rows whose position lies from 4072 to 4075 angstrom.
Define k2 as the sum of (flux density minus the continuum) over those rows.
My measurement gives 0.4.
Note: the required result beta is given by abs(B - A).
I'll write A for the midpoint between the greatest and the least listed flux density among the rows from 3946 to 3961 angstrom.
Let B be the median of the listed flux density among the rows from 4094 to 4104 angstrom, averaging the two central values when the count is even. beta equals 3.4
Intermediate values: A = 18.9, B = 15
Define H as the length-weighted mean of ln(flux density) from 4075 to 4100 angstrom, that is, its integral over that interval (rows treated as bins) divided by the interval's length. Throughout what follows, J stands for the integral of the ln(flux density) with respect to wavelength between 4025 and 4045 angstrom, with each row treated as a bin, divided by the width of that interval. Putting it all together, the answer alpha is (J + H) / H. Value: 2.01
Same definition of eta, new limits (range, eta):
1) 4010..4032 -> 12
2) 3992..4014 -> 12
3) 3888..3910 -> 4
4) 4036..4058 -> 12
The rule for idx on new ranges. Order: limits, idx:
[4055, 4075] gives 2112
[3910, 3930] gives 2021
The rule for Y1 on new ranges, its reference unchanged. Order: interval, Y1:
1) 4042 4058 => 4053.76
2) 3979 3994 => 3985.28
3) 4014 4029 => 4020.30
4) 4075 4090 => 4079.98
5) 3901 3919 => 3917.95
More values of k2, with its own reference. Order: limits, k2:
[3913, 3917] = 0.8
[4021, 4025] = 4.4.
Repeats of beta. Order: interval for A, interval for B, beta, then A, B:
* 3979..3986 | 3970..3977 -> 4.1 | 18.6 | 14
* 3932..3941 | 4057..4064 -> 8.2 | 11.1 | 19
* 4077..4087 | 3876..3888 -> 1.5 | 19.1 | 18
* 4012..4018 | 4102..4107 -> 4.6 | 19.7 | 15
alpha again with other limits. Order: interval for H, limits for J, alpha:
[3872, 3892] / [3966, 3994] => 1.98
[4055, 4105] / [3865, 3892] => 1.98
